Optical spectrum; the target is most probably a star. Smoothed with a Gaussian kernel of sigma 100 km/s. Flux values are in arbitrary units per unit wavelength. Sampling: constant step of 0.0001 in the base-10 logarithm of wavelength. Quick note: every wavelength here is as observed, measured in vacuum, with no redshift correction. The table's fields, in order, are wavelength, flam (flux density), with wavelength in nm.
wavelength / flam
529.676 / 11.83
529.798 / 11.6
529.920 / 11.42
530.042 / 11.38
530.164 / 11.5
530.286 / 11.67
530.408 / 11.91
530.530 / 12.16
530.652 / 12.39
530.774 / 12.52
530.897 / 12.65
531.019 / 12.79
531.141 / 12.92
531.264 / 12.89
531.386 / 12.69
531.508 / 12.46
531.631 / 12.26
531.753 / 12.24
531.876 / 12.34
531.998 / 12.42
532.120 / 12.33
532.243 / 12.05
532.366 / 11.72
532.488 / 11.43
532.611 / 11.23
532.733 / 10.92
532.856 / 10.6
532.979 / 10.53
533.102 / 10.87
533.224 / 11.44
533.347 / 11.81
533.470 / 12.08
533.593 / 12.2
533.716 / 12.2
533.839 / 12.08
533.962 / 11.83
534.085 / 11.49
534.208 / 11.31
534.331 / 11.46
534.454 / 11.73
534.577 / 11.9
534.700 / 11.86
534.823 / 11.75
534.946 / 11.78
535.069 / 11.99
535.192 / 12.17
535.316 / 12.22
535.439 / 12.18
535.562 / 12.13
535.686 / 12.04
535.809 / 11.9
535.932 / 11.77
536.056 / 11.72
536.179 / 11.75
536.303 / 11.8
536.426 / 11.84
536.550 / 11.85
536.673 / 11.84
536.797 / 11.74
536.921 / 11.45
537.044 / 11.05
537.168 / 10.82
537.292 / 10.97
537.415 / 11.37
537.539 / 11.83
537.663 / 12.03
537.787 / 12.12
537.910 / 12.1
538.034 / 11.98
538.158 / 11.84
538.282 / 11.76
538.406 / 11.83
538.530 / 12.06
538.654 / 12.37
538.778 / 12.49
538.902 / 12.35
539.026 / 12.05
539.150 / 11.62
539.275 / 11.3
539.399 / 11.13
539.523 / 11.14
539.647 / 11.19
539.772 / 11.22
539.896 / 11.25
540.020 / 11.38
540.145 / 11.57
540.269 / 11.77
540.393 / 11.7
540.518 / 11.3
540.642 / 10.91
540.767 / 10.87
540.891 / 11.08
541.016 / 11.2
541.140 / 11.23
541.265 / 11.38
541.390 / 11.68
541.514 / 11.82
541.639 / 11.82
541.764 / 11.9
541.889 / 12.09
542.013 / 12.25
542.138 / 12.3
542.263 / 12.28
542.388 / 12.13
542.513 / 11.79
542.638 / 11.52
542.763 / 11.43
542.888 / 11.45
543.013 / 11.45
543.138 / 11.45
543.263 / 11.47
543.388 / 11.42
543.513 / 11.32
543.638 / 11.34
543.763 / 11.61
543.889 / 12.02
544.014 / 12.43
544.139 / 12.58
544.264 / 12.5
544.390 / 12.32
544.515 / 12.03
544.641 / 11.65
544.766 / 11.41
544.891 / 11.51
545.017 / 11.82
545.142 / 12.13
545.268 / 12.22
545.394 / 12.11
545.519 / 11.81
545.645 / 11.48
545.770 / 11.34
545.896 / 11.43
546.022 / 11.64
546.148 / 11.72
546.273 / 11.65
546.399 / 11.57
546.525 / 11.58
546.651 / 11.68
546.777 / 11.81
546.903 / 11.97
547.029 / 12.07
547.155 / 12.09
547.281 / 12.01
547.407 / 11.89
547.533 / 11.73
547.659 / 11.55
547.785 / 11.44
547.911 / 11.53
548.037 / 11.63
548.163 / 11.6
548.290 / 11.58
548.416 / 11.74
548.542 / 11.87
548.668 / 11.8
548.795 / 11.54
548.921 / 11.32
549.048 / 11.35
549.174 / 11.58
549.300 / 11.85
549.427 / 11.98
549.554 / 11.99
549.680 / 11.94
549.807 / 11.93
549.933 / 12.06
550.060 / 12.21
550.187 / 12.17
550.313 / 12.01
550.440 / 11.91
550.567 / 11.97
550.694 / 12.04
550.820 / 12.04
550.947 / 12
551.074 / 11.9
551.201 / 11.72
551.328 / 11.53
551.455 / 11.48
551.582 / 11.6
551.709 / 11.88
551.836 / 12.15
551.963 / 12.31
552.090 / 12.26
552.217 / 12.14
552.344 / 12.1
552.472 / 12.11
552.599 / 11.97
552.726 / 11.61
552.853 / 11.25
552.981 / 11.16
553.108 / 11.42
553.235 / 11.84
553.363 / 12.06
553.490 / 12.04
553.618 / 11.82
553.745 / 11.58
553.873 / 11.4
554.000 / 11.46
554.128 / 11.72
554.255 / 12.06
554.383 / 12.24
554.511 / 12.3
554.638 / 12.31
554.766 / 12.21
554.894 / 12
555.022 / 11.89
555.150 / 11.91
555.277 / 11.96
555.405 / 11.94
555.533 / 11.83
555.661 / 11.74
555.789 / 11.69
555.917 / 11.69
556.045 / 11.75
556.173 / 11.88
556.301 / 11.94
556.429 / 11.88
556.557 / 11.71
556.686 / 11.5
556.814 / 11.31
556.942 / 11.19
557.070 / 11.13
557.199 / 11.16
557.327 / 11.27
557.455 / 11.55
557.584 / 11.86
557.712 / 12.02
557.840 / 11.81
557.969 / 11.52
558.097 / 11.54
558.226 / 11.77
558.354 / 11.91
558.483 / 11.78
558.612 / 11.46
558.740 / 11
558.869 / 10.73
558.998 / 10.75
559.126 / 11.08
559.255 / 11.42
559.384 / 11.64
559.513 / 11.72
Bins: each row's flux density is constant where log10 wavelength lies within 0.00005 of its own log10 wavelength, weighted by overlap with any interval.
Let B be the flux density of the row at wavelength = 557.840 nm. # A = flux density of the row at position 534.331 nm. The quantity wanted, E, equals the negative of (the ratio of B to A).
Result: -1.03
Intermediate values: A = 11.46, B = 11.81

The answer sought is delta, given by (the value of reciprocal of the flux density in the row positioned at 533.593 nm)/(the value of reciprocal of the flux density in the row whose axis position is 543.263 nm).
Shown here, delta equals 0.94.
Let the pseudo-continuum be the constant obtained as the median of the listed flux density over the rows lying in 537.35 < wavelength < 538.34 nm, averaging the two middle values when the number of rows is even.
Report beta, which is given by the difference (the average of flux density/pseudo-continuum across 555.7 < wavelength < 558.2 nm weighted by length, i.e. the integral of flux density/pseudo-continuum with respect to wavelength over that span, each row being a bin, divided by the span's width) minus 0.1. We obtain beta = 0.874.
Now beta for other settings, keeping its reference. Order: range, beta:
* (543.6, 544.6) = 0.916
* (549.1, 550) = 0.899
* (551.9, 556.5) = 0.897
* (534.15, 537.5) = 0.884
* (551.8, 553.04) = 0.899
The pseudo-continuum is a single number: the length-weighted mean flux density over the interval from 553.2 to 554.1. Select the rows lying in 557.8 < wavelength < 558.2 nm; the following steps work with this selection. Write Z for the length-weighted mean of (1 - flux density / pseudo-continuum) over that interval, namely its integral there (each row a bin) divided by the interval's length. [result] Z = 0.01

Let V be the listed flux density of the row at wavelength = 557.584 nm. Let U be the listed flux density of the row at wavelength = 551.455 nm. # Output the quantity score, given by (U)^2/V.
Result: 11.1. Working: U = 11.48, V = 11.86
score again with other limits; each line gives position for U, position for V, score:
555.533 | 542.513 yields 11.9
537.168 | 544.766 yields 10.3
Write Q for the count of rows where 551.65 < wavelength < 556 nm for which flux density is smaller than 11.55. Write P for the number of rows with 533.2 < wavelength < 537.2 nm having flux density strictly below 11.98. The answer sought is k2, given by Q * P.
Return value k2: 115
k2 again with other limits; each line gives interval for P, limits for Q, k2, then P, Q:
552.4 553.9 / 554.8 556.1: 0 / 9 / 0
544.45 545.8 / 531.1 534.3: 63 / 7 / 9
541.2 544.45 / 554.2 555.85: 0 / 16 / 0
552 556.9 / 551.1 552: 52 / 26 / 2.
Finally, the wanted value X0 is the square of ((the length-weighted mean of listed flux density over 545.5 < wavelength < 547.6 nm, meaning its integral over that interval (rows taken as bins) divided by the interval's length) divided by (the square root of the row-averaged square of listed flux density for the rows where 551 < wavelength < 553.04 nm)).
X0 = 0.98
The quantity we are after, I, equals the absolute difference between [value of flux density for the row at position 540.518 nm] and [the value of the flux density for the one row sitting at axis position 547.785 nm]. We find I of 0.1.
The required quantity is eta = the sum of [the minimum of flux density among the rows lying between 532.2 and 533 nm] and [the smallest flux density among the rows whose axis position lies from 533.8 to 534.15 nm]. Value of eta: 22.0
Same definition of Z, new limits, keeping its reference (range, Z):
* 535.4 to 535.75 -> -0.03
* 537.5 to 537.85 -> -0.02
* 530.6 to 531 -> -0.07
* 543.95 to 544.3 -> -0.07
